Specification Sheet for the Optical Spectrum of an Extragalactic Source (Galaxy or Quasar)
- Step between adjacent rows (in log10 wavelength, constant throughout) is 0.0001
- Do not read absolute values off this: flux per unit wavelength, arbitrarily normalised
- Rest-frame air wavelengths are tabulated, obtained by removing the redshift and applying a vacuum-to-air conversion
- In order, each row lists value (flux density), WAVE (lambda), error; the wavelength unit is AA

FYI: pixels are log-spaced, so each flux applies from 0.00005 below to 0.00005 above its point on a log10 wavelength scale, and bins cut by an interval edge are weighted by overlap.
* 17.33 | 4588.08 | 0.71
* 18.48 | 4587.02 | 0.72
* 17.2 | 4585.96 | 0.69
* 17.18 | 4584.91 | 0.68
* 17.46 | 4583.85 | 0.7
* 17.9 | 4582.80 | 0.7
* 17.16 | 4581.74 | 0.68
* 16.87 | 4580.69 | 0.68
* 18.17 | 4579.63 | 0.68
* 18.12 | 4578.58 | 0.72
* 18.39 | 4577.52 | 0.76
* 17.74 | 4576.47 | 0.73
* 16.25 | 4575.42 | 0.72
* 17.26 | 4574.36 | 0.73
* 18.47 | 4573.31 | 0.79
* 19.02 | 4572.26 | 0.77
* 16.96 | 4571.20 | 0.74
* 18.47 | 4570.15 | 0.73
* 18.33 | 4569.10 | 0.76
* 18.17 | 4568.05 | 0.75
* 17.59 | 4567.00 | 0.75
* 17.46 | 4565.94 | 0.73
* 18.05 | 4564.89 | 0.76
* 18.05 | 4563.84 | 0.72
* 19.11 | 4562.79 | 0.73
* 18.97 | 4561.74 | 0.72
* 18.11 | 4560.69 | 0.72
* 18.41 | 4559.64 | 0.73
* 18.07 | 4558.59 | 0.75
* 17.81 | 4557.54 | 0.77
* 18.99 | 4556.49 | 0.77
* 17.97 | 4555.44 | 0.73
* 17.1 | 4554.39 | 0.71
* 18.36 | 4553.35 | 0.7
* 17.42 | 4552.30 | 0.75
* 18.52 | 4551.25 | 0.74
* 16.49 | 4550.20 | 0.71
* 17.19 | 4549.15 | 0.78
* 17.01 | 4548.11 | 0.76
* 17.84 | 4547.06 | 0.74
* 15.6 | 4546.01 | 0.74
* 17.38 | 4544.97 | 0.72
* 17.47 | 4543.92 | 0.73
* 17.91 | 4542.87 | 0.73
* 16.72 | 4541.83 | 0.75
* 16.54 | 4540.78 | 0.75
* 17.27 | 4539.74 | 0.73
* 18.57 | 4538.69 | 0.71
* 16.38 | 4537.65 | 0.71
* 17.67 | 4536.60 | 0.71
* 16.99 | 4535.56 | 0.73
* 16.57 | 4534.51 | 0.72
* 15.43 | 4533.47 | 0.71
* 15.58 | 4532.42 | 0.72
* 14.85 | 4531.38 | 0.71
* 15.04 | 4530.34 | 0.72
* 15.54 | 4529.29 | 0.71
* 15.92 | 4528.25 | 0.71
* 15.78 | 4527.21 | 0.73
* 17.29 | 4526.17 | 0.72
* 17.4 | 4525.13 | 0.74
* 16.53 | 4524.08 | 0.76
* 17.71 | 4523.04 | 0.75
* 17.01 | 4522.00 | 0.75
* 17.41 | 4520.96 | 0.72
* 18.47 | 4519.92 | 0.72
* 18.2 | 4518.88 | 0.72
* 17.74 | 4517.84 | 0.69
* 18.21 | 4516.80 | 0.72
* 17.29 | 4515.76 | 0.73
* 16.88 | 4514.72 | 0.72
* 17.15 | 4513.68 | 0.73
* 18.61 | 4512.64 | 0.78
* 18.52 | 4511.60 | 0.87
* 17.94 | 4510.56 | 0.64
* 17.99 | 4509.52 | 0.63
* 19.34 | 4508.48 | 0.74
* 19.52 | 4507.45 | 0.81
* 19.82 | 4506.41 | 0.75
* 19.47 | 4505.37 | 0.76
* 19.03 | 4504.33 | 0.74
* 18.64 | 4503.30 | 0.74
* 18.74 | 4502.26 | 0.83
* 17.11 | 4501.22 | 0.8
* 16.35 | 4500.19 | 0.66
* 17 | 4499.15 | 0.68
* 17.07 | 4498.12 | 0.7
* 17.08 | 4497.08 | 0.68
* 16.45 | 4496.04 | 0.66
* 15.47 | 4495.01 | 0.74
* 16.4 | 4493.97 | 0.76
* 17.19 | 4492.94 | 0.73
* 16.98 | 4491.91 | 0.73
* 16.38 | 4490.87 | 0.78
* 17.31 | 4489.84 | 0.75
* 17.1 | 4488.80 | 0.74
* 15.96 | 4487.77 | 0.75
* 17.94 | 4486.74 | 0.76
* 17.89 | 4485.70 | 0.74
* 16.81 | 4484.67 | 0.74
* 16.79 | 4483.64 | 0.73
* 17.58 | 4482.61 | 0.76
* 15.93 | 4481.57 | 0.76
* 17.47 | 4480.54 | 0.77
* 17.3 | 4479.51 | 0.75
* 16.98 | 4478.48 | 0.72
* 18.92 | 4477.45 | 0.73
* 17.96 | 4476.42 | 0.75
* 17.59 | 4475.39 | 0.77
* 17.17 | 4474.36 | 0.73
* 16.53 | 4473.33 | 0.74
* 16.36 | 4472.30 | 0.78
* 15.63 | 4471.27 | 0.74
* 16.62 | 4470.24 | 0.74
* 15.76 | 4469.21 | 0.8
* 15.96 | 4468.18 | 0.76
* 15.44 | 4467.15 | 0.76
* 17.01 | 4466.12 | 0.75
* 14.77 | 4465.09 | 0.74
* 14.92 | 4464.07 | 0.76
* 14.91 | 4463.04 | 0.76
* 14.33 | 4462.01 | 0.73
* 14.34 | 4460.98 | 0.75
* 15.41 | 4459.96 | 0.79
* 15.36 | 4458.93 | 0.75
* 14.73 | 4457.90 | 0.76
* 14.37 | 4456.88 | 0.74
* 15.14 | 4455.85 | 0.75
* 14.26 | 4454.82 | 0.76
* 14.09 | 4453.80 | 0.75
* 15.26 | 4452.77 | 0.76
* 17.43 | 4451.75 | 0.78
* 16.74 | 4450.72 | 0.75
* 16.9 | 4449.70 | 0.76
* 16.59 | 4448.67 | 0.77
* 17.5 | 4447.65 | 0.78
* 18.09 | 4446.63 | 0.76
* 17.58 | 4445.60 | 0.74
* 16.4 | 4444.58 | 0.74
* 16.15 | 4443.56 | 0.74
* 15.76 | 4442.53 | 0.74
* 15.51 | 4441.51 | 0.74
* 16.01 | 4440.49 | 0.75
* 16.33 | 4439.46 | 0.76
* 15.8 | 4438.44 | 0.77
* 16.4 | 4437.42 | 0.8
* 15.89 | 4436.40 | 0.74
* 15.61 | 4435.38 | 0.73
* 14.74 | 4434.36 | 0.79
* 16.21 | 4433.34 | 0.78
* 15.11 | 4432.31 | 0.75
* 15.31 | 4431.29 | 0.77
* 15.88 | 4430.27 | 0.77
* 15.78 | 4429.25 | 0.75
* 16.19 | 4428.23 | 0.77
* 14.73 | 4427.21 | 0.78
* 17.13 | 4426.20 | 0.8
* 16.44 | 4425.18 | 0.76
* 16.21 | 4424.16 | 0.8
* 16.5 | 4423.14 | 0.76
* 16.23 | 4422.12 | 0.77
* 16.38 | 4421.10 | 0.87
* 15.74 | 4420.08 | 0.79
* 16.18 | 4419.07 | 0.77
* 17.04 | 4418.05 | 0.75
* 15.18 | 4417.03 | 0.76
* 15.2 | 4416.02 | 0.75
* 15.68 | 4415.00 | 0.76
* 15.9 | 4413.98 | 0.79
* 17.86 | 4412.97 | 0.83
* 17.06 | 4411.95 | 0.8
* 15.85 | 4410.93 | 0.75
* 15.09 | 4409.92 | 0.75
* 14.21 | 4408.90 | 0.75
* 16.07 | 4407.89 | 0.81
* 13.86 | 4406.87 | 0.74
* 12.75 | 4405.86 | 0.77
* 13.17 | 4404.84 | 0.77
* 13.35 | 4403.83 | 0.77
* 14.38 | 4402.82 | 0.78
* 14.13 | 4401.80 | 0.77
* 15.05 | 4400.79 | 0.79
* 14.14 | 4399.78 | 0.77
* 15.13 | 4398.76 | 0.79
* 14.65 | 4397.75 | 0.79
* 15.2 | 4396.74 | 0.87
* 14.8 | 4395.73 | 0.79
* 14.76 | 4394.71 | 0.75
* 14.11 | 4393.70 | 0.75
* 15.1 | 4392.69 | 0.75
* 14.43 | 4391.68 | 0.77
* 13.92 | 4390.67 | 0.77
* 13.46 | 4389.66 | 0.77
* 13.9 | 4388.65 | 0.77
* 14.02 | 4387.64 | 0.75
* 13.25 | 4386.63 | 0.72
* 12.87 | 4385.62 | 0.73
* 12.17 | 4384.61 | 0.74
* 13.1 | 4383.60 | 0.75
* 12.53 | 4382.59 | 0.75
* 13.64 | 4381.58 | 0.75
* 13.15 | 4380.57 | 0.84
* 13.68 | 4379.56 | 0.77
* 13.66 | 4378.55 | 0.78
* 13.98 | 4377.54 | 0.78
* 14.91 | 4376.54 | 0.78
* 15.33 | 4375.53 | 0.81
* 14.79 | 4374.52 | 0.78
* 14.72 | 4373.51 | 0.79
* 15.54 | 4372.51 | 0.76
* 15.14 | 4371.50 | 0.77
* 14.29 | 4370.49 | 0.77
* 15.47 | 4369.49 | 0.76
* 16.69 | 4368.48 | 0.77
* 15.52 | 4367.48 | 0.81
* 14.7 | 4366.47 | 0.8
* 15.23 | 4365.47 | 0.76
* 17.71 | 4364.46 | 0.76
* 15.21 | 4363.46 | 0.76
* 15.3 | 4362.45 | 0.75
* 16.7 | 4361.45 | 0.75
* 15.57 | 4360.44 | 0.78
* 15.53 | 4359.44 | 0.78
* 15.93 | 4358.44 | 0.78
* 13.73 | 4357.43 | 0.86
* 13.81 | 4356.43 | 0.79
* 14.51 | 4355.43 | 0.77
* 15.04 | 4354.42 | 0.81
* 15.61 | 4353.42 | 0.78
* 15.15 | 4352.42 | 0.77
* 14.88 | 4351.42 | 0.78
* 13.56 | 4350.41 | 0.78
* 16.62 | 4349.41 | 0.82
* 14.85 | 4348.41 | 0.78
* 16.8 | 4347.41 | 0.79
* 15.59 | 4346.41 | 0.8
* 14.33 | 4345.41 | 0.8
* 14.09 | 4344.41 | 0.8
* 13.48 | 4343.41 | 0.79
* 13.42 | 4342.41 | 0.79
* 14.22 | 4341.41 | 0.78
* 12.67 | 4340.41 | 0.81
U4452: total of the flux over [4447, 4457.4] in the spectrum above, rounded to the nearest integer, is 158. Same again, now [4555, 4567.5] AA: 219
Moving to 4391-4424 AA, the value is 485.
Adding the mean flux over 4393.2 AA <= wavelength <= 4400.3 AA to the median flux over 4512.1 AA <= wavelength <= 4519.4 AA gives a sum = 32.4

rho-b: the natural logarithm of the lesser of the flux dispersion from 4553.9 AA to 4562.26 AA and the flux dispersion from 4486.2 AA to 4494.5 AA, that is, -0.5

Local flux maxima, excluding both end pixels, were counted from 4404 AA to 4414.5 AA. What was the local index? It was 2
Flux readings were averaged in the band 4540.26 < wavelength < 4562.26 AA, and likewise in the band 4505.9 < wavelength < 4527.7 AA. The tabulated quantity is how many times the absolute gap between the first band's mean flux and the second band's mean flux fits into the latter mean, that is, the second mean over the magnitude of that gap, 76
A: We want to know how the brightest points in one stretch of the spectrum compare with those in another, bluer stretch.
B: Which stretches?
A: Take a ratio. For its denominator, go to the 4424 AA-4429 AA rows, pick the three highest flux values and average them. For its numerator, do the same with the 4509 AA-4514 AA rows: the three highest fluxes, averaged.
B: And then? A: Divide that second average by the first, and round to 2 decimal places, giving 1.11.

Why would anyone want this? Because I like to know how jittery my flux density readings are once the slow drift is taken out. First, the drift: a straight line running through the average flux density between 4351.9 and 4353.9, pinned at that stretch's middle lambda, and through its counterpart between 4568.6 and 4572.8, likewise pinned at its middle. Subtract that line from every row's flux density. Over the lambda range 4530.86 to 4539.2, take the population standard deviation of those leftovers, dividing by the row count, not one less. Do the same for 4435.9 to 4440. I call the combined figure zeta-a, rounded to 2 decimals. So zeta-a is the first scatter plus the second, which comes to 1.38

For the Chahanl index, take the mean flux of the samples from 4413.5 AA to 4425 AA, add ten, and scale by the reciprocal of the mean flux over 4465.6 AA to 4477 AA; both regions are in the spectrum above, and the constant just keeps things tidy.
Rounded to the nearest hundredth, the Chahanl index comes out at 1.57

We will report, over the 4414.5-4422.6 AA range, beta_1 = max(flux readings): 17.04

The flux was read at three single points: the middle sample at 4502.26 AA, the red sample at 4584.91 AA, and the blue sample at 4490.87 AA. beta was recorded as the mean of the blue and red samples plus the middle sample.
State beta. 35.5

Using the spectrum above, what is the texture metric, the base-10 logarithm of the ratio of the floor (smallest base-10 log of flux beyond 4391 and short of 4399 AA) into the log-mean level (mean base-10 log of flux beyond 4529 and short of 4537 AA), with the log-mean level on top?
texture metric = 0.019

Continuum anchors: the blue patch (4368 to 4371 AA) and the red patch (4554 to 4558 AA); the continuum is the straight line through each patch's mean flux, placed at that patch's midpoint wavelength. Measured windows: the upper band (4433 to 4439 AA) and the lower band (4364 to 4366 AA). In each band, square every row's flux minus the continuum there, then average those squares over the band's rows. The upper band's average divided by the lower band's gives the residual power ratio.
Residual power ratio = 0.2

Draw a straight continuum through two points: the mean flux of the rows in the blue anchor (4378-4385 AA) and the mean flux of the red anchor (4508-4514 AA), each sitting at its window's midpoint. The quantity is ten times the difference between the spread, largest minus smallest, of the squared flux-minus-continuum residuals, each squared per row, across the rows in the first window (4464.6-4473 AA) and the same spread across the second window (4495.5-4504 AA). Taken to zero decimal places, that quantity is 10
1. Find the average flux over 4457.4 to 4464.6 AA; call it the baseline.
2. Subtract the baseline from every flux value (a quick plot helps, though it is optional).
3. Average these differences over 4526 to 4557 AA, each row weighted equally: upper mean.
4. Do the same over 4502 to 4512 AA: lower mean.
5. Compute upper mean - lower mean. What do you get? -2.0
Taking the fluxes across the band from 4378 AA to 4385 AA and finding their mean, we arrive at 13.1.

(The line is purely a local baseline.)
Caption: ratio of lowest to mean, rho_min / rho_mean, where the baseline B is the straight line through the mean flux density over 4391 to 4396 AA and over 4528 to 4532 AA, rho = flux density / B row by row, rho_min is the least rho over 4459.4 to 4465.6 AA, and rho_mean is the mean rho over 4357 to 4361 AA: 0.91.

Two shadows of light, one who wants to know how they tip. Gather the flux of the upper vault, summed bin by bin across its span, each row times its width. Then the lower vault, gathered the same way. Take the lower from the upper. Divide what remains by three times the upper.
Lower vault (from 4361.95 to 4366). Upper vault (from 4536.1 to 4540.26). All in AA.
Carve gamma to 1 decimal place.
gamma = 0.0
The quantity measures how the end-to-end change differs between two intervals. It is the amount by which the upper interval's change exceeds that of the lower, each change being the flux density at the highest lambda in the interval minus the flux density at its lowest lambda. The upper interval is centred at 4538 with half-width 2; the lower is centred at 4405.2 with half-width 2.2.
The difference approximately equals -0.9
